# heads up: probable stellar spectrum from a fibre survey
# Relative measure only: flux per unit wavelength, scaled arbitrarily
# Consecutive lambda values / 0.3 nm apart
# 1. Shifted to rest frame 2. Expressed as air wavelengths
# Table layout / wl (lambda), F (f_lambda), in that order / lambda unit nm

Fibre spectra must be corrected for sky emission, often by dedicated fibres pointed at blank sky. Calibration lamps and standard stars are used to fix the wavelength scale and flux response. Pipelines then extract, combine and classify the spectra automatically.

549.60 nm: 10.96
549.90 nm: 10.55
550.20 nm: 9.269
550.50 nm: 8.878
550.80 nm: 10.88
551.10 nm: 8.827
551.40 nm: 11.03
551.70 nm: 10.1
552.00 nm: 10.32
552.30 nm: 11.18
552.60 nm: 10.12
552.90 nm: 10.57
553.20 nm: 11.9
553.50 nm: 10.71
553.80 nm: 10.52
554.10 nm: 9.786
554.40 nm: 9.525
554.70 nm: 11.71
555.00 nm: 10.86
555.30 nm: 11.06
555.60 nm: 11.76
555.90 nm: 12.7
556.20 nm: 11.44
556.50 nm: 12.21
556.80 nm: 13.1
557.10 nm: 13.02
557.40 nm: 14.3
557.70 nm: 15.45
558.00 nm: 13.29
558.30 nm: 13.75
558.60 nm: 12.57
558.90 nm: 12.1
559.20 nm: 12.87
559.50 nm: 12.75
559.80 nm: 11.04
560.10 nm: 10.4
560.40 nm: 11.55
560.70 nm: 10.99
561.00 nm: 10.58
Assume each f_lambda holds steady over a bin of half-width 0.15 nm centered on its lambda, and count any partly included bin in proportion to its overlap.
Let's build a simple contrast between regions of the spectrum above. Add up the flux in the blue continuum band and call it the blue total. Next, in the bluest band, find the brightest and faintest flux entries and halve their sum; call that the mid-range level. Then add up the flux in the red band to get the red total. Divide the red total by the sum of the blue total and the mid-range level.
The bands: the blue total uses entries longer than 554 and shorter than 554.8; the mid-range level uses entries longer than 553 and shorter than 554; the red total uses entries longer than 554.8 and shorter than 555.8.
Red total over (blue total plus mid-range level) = 0.80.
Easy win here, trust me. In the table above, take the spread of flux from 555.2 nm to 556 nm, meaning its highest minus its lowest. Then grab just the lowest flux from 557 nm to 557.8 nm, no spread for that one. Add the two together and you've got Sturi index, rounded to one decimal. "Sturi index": 14.7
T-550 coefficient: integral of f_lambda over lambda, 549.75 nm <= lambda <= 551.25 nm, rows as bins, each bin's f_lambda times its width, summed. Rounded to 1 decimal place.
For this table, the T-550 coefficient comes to 14.5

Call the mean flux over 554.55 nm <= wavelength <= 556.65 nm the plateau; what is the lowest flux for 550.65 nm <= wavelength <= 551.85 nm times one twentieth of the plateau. 5.2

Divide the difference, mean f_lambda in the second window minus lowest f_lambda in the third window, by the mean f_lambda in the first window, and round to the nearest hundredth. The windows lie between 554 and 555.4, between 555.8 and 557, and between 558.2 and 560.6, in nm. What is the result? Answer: 0.19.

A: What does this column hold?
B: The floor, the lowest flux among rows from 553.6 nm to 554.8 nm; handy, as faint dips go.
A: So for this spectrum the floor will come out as 9.525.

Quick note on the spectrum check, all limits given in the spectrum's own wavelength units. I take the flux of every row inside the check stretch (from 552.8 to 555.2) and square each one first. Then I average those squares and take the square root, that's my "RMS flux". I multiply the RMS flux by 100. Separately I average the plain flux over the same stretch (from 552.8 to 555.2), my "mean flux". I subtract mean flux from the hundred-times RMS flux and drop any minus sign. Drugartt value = 1062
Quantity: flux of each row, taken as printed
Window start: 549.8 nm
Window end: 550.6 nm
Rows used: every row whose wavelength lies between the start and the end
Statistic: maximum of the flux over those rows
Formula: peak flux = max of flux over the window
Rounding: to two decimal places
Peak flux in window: 10.55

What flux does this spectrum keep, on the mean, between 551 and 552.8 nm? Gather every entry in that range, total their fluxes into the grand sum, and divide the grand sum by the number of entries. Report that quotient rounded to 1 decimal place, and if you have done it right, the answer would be 10.3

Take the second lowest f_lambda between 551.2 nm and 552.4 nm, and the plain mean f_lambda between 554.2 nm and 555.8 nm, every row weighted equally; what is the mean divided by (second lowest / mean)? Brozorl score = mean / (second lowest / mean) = 11.7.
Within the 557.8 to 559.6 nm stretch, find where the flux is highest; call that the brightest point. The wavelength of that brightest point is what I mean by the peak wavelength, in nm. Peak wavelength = 558.30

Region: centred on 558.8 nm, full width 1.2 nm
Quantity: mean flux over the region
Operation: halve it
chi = 6.4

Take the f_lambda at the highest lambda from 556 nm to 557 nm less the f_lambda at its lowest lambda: 1.7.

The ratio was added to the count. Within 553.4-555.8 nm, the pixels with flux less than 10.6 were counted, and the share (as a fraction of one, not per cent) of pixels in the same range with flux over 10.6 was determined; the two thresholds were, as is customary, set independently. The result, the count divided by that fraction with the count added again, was 8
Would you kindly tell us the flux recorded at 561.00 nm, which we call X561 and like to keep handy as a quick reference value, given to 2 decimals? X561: 10.58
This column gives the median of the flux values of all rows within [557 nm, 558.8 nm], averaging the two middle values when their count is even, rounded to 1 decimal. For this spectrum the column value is 13.5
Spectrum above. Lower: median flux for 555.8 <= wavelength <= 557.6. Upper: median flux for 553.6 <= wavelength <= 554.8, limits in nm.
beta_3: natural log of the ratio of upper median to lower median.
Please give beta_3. -0.24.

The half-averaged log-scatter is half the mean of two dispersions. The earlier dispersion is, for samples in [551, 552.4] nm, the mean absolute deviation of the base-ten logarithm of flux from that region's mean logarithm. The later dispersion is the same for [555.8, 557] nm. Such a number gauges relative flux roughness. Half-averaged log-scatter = 0.0119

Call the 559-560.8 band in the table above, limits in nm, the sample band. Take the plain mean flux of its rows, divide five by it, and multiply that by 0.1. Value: 0.043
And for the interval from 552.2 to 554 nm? 0.046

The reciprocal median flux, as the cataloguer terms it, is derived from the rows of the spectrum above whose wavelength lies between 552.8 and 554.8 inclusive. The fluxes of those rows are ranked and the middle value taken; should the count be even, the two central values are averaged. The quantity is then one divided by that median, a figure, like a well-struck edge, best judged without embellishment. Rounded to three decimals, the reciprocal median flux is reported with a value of 0.095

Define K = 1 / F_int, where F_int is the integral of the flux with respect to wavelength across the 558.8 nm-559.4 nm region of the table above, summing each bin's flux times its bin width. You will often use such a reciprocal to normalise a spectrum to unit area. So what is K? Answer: 0.133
